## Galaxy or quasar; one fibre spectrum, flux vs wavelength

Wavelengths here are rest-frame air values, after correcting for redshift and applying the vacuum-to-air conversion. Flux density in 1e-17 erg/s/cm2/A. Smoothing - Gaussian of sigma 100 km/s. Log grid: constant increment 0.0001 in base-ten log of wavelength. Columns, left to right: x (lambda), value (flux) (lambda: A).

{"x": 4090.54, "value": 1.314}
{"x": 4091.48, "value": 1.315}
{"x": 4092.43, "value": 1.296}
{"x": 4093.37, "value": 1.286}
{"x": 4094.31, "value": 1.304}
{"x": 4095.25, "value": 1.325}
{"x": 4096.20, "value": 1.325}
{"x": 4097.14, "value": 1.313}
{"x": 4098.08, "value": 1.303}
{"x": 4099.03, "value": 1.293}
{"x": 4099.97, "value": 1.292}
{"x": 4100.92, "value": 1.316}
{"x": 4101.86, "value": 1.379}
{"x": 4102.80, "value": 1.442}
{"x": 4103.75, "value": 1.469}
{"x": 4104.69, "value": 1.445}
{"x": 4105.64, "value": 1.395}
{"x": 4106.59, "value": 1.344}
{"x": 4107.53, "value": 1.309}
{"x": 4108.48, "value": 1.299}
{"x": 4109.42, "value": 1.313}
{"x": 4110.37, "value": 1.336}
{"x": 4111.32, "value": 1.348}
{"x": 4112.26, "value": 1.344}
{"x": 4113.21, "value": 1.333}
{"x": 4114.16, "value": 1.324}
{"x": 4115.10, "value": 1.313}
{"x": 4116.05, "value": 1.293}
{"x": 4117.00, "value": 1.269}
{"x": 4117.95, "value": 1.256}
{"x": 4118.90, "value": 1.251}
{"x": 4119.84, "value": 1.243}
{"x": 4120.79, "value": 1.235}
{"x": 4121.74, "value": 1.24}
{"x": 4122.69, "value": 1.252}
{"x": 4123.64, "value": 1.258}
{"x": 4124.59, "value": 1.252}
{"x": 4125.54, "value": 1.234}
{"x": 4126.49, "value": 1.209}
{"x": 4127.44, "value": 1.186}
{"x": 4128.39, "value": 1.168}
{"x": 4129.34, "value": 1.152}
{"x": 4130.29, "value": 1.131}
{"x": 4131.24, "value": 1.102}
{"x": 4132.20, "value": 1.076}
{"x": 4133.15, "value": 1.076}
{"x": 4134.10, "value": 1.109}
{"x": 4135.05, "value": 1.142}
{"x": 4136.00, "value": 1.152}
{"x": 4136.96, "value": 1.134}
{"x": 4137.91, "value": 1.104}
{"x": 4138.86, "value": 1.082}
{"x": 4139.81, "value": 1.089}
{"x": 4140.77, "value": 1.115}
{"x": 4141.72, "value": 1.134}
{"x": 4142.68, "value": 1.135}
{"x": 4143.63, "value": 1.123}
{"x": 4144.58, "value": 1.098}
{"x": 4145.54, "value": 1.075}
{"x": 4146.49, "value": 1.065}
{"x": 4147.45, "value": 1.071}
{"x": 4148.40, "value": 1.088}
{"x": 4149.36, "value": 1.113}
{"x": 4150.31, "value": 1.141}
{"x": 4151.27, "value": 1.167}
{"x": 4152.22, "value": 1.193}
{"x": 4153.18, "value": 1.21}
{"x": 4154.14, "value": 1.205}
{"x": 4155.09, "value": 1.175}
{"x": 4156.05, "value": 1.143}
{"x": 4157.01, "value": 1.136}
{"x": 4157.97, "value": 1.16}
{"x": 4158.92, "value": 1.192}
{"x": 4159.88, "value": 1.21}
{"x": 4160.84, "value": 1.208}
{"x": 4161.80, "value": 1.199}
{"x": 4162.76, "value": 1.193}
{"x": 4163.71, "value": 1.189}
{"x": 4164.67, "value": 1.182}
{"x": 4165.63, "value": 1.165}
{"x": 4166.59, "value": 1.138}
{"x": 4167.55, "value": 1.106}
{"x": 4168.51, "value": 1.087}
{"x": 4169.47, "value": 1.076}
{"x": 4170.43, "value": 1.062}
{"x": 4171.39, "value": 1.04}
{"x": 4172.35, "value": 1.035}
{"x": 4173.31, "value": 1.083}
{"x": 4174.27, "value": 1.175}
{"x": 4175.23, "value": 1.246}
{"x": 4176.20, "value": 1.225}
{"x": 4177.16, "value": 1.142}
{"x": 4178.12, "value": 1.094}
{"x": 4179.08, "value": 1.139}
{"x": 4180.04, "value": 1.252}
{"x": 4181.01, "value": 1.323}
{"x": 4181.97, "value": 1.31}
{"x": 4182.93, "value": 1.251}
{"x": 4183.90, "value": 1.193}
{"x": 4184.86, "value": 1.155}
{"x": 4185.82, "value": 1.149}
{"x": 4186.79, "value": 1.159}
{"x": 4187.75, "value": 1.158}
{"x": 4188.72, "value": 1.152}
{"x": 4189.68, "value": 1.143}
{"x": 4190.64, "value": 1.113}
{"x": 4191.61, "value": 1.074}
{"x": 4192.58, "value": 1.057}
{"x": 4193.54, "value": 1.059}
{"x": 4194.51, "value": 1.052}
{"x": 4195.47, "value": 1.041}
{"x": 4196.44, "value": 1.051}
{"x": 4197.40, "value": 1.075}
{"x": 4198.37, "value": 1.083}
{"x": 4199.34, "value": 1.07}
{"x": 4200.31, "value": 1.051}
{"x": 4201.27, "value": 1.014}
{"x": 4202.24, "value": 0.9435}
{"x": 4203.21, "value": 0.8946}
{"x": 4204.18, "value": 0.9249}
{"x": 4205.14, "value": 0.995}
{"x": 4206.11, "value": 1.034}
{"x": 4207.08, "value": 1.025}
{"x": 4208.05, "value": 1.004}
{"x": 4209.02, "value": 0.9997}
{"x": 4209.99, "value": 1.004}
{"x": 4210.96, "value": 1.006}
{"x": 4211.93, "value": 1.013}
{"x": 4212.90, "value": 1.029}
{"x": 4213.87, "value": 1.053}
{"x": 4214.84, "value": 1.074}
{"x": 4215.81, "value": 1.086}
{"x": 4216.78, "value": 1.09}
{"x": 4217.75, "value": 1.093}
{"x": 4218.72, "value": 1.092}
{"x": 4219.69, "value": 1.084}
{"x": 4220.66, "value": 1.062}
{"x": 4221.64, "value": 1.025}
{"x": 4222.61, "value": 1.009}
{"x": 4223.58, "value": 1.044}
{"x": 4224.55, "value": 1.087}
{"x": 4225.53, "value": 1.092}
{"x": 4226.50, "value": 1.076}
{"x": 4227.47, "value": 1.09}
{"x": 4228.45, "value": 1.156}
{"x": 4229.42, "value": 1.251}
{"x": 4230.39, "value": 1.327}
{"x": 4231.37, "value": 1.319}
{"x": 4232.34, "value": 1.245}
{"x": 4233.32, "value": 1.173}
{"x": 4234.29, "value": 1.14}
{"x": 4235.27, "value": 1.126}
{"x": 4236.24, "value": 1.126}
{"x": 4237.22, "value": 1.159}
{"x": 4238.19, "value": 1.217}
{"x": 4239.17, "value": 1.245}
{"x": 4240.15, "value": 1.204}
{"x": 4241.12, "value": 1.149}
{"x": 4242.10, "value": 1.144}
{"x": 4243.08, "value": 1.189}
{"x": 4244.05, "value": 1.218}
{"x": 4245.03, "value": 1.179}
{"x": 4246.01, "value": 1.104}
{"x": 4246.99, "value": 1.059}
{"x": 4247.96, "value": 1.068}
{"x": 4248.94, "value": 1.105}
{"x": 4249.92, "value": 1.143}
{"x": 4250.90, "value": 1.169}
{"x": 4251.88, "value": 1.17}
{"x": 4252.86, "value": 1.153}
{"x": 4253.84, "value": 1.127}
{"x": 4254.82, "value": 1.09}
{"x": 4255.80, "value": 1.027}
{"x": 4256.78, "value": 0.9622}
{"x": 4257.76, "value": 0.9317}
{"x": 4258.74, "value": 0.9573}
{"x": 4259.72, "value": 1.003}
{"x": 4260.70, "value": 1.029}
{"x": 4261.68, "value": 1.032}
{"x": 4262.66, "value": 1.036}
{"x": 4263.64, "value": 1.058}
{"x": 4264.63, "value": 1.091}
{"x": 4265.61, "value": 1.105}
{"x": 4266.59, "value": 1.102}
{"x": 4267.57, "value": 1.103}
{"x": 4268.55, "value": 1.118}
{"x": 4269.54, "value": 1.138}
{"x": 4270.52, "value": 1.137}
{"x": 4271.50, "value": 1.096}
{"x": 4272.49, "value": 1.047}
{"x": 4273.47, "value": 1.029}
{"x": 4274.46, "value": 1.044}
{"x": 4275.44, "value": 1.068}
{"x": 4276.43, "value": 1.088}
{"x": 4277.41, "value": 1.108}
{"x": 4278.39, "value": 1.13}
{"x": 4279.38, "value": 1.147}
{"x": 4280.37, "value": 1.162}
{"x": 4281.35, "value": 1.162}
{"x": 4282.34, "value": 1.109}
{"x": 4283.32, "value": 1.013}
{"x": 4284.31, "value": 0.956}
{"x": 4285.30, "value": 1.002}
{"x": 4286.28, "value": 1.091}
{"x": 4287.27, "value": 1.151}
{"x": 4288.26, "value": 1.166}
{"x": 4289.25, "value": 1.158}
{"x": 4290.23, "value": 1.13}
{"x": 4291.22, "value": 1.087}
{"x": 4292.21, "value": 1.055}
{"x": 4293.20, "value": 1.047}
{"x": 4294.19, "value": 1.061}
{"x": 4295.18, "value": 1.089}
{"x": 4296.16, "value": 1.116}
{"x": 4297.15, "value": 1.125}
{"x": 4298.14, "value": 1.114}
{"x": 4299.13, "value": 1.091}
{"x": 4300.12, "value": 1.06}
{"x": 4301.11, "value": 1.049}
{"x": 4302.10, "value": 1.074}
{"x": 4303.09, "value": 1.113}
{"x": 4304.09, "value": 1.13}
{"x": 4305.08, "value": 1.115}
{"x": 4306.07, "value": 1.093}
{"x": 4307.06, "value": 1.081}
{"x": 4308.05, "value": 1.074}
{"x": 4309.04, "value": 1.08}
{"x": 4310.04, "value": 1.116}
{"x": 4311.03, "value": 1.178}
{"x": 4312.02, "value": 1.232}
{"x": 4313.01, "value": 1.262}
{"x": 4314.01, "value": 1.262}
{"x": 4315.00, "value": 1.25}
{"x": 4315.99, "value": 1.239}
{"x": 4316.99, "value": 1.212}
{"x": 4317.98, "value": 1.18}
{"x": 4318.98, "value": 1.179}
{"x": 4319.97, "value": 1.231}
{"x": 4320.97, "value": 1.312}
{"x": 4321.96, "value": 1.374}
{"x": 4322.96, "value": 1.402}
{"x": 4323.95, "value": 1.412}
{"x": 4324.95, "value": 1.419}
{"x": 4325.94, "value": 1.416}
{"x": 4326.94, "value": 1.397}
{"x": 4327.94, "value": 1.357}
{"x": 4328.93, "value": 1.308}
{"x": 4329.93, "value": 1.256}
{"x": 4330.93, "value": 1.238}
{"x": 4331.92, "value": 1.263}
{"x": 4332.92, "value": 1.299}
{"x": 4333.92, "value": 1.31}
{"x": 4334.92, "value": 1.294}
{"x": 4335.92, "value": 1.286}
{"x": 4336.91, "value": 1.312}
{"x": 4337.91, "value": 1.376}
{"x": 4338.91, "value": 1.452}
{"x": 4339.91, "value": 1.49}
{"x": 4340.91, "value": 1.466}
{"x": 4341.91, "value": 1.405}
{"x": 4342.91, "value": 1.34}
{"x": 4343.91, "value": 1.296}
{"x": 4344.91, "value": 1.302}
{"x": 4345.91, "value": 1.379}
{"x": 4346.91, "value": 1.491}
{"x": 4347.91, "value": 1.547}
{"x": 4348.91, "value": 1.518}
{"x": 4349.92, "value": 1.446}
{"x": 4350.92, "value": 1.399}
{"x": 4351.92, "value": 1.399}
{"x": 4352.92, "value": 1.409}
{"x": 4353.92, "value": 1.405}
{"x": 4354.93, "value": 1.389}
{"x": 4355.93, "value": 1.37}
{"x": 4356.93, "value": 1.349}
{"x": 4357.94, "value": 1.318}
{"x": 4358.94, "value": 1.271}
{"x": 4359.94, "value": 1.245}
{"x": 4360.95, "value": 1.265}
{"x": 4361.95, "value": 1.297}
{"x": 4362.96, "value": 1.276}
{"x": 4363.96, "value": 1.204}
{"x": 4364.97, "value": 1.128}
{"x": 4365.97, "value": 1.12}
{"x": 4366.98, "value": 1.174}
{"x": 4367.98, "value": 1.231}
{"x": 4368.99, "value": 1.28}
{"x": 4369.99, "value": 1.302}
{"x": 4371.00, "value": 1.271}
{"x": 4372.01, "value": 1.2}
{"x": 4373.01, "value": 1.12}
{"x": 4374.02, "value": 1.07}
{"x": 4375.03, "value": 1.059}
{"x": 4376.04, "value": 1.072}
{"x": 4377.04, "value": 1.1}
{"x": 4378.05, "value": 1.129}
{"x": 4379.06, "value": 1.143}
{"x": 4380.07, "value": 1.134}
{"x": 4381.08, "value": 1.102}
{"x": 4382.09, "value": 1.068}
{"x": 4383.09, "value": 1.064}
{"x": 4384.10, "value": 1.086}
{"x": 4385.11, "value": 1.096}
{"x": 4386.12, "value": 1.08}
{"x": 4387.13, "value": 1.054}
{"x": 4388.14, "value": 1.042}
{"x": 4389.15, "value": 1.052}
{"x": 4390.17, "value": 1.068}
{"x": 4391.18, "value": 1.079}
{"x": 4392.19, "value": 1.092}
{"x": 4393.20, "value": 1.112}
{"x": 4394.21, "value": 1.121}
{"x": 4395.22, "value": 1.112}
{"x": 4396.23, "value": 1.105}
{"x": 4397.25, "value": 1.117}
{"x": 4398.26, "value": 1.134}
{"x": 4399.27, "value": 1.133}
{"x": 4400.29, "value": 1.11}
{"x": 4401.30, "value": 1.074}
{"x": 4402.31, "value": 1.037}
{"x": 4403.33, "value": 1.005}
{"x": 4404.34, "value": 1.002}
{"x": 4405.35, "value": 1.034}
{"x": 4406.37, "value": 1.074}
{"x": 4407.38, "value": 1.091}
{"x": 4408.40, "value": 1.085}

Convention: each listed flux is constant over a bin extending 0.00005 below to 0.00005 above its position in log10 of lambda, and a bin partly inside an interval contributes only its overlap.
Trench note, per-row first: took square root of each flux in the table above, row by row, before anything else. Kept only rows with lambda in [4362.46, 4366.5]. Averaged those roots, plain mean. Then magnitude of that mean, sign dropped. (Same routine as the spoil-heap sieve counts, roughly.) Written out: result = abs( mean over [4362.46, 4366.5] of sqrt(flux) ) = 1.09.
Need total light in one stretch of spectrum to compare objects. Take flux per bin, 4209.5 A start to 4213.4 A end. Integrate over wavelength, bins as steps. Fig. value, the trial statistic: 3.9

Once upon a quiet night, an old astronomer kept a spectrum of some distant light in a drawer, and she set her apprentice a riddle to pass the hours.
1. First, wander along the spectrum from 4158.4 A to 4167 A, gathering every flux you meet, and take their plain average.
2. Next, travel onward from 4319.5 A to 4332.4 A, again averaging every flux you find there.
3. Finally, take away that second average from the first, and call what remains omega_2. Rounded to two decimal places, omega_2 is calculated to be -0.15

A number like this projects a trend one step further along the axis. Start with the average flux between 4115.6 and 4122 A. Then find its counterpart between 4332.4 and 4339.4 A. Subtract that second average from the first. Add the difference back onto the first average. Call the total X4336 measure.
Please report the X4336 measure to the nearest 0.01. 1.18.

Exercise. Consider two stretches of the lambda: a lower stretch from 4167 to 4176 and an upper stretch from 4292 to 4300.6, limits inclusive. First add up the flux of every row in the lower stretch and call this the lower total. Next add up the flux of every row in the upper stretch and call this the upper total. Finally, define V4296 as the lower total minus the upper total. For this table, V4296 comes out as 0.2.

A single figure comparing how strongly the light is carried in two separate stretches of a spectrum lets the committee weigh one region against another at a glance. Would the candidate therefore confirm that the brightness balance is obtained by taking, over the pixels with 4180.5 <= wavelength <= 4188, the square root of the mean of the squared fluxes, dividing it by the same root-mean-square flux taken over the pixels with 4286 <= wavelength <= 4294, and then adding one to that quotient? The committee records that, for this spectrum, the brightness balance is 2.09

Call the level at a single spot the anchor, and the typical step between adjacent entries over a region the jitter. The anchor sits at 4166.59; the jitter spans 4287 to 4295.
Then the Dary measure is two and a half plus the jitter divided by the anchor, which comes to 2.52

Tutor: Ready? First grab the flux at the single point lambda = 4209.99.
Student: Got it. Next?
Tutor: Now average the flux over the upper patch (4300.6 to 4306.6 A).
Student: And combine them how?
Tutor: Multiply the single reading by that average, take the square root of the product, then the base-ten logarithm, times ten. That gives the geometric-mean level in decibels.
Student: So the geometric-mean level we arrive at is 0.21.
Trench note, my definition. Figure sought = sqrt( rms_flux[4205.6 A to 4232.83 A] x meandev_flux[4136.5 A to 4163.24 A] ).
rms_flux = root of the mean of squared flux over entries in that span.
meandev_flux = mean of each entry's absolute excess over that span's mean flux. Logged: 0.209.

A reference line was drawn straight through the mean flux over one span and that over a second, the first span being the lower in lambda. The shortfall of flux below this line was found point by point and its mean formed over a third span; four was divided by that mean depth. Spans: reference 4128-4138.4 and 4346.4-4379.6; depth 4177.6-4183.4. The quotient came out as -53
